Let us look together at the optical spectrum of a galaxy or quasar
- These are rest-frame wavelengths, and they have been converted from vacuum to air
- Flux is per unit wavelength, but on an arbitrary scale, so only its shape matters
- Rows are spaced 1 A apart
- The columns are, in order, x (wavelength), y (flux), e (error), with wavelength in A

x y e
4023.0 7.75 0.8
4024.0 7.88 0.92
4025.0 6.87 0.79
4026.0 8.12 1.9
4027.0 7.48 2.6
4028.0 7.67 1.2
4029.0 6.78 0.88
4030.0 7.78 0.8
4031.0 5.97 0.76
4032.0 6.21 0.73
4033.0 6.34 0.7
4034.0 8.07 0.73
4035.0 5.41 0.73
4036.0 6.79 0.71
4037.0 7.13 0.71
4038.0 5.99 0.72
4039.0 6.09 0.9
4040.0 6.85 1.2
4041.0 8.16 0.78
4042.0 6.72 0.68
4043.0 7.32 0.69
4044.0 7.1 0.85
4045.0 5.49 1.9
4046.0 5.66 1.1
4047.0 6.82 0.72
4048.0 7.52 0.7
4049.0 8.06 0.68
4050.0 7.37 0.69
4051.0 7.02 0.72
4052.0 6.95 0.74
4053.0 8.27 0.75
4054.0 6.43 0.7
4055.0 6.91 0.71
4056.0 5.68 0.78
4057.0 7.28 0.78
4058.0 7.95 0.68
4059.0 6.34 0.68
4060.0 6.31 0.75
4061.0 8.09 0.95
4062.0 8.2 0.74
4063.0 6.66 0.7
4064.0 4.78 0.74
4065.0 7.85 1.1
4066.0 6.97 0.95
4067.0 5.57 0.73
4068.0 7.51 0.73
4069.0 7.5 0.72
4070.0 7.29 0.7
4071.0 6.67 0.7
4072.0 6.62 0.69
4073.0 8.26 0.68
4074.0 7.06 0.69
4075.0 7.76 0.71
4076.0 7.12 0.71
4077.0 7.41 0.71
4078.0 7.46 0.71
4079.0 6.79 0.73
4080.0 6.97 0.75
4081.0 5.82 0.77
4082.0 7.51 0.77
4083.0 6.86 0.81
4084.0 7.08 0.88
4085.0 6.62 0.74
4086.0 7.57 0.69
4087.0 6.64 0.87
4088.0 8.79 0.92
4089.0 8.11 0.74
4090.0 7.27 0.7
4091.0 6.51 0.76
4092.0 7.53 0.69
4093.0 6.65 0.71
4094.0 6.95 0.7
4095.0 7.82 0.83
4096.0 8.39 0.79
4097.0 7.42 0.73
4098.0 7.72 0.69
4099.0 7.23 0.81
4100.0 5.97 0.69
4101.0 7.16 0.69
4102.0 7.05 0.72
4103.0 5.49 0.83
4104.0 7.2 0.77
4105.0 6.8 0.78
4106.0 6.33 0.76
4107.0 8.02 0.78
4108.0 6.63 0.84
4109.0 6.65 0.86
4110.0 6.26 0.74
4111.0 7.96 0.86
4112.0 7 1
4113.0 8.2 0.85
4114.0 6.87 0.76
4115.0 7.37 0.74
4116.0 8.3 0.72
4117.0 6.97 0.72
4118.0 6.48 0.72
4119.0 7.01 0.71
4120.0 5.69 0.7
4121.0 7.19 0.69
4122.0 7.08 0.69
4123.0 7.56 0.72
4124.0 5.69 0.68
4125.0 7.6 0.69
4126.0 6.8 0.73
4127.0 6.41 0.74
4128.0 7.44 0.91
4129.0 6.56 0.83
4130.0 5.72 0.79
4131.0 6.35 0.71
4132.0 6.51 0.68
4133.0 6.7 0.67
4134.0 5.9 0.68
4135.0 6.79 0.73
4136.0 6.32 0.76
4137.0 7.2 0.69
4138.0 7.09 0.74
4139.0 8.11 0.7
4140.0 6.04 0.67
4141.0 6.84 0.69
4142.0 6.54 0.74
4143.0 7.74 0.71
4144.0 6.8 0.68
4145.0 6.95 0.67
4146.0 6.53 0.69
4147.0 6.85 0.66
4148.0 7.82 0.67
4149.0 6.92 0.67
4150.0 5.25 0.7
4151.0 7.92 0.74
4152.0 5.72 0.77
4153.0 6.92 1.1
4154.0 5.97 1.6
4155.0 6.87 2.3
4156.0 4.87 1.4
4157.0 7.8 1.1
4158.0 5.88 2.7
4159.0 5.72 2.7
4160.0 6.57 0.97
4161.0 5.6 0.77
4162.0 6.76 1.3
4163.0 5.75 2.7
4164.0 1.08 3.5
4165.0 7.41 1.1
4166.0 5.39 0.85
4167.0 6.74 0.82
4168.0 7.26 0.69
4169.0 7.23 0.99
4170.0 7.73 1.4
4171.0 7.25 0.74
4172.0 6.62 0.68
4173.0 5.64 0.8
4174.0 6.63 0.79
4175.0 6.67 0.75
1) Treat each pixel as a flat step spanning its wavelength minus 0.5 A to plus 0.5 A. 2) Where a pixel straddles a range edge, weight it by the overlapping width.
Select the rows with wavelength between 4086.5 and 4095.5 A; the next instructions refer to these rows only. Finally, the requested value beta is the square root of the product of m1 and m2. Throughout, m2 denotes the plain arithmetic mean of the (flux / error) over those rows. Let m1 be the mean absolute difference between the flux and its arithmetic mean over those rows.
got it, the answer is 2.45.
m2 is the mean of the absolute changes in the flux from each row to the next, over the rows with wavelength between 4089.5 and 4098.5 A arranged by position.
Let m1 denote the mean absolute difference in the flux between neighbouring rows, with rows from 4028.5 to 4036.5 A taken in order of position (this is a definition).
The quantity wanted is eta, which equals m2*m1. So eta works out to 0.91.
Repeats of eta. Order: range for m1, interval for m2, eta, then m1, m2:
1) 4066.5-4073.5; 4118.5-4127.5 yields 0.78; 0.7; 1.05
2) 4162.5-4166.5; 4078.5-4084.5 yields 3.38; 4.3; 0.78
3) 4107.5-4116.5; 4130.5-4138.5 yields 0.44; 0.9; 0.50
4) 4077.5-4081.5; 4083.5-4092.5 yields 0.65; 0.7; 0.97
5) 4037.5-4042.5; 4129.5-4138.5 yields 0.47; 0.9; 0.52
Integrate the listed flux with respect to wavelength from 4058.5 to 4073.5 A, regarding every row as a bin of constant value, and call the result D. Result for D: 105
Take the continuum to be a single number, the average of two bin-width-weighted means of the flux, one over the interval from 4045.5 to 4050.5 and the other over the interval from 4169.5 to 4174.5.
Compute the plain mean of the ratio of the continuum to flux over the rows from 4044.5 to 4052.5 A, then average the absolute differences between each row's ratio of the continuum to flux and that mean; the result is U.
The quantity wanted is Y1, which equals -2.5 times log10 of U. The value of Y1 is 2.4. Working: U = 0.11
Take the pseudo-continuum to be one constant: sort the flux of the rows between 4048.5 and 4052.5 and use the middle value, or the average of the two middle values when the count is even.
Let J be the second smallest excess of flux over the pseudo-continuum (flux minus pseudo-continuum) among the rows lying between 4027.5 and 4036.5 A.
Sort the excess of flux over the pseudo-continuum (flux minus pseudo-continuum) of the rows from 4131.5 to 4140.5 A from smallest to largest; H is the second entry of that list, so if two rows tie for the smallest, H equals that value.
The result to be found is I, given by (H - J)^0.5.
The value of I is 0.26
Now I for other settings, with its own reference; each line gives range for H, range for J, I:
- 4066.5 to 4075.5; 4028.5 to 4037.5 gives 0.81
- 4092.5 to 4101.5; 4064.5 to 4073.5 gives 0.17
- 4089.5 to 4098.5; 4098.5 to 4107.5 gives 0.82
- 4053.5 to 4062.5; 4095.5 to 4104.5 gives 0.58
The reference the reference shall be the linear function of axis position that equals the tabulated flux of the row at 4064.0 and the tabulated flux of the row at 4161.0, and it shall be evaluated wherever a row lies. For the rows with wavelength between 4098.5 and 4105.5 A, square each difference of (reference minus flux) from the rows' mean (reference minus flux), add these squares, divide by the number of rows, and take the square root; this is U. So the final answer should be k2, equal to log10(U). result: -0.19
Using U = 0.64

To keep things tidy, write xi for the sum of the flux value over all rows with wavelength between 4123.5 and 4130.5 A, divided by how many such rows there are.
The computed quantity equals 6.60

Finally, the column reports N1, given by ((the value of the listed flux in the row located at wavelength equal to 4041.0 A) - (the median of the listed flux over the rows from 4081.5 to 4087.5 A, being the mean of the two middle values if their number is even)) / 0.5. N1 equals 2.4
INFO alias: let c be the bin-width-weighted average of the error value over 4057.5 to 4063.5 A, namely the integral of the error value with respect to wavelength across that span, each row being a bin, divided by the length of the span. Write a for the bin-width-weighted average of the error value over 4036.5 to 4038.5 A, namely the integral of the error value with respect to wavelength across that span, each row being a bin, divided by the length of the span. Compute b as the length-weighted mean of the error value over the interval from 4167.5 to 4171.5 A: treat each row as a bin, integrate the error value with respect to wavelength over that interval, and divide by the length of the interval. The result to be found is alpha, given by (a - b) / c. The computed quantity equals -0.3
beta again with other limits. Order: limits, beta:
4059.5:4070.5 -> 2.71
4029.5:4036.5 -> 2.63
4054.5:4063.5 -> 2.64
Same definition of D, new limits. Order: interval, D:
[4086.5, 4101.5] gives 110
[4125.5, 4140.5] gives 100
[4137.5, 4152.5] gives 103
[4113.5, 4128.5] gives 104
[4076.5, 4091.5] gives 107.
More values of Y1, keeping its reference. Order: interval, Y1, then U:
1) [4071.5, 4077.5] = 3.1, 0.06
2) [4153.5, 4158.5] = 2.1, 0.15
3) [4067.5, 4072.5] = 3.2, 0.05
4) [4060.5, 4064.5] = 1.7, 0.20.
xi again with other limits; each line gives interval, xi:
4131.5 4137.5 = 6.57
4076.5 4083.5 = 6.97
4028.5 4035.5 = 6.65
